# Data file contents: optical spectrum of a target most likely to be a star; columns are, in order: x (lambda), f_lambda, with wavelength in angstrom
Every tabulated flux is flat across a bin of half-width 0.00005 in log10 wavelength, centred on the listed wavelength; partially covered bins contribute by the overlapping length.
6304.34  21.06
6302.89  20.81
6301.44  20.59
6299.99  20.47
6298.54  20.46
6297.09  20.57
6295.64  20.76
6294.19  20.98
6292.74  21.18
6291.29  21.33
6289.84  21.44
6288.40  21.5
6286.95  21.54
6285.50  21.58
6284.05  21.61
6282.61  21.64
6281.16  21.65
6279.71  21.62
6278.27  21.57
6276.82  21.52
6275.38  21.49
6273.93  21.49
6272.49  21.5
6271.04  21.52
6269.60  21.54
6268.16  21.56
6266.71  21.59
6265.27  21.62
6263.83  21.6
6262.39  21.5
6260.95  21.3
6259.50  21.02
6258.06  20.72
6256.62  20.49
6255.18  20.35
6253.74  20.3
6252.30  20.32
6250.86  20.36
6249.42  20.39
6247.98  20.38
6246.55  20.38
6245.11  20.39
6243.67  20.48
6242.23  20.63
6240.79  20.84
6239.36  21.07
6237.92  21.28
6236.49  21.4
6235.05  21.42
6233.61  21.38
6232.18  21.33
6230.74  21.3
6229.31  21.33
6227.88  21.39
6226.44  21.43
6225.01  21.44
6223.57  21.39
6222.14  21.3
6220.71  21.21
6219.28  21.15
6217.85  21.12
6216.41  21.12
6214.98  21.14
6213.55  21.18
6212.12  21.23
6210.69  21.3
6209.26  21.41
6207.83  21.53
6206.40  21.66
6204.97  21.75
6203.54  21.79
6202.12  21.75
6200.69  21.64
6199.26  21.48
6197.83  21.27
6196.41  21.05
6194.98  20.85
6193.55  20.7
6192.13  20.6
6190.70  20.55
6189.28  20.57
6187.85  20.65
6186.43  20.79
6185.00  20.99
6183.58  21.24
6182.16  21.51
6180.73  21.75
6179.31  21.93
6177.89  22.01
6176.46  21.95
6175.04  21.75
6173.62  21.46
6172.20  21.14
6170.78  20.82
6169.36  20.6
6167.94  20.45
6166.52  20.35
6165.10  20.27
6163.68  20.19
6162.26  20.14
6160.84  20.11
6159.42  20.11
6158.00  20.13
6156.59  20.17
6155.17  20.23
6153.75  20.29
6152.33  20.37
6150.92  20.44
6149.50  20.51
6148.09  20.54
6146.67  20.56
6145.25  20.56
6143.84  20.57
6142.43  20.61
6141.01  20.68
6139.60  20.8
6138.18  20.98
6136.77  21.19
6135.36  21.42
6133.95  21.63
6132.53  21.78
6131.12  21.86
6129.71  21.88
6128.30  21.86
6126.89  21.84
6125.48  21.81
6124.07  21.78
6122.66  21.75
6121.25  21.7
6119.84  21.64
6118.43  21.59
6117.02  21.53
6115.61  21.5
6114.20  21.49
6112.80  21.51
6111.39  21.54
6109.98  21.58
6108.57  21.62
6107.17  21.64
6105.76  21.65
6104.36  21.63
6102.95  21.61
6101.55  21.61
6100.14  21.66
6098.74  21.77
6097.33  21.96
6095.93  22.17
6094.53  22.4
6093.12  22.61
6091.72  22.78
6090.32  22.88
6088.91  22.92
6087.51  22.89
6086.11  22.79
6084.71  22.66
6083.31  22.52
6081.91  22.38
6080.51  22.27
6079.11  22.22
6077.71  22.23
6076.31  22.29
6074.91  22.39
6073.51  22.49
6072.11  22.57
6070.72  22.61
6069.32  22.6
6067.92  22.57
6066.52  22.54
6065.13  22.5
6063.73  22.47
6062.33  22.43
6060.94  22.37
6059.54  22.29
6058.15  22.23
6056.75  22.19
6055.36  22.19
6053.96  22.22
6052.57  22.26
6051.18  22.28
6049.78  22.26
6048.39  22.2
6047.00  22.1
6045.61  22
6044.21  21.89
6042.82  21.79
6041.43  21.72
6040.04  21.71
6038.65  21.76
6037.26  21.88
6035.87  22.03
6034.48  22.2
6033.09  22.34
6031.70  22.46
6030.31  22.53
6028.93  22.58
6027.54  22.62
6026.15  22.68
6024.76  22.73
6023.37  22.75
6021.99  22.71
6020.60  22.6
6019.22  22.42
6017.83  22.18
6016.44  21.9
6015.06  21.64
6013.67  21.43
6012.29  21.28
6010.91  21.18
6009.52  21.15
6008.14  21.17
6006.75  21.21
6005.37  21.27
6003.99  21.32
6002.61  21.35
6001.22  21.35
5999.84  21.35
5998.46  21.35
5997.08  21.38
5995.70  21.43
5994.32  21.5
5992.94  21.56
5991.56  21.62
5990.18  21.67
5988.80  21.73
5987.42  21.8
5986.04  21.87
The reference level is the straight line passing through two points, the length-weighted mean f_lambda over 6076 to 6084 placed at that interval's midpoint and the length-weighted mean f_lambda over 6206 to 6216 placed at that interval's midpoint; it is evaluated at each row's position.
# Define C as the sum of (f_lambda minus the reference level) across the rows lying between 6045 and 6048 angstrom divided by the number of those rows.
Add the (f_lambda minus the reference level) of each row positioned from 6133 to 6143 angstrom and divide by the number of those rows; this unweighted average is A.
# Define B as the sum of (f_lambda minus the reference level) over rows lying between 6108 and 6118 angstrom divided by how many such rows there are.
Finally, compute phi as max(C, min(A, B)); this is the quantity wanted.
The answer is -0.52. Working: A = -0.8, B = -0.53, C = -0.52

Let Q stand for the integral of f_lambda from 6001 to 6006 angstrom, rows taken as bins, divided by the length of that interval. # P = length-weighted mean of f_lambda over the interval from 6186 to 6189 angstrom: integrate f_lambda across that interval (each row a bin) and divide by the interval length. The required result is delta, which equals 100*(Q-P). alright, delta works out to 62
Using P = 20.7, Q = 21.3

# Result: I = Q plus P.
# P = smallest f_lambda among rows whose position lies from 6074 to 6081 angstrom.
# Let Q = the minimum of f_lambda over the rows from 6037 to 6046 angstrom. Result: 43.9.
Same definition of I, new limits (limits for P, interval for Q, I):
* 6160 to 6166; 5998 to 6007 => 41.3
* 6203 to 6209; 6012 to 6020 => 42.8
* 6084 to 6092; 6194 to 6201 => 43.5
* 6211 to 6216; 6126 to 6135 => 42.8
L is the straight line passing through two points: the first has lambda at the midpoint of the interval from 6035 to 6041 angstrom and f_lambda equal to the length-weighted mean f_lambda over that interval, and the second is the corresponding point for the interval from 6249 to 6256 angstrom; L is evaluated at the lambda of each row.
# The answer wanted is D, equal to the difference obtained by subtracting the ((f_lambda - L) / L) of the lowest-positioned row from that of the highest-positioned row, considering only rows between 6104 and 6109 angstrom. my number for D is 0.001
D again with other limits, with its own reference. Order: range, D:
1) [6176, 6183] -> -0.019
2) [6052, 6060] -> 0.004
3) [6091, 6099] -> -0.045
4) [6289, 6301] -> -0.045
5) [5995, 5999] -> -0.003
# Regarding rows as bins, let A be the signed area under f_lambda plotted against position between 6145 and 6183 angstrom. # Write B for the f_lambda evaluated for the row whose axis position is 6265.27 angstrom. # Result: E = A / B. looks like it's 36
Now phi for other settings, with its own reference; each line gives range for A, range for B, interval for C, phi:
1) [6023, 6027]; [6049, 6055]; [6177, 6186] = 0.01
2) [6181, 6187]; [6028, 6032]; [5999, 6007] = -0.40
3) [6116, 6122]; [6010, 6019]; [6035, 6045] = -0.79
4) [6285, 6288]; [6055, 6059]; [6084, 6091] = 0.57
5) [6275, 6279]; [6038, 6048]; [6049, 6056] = -0.28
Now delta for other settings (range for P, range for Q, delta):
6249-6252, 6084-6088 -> 244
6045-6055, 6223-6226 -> -80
